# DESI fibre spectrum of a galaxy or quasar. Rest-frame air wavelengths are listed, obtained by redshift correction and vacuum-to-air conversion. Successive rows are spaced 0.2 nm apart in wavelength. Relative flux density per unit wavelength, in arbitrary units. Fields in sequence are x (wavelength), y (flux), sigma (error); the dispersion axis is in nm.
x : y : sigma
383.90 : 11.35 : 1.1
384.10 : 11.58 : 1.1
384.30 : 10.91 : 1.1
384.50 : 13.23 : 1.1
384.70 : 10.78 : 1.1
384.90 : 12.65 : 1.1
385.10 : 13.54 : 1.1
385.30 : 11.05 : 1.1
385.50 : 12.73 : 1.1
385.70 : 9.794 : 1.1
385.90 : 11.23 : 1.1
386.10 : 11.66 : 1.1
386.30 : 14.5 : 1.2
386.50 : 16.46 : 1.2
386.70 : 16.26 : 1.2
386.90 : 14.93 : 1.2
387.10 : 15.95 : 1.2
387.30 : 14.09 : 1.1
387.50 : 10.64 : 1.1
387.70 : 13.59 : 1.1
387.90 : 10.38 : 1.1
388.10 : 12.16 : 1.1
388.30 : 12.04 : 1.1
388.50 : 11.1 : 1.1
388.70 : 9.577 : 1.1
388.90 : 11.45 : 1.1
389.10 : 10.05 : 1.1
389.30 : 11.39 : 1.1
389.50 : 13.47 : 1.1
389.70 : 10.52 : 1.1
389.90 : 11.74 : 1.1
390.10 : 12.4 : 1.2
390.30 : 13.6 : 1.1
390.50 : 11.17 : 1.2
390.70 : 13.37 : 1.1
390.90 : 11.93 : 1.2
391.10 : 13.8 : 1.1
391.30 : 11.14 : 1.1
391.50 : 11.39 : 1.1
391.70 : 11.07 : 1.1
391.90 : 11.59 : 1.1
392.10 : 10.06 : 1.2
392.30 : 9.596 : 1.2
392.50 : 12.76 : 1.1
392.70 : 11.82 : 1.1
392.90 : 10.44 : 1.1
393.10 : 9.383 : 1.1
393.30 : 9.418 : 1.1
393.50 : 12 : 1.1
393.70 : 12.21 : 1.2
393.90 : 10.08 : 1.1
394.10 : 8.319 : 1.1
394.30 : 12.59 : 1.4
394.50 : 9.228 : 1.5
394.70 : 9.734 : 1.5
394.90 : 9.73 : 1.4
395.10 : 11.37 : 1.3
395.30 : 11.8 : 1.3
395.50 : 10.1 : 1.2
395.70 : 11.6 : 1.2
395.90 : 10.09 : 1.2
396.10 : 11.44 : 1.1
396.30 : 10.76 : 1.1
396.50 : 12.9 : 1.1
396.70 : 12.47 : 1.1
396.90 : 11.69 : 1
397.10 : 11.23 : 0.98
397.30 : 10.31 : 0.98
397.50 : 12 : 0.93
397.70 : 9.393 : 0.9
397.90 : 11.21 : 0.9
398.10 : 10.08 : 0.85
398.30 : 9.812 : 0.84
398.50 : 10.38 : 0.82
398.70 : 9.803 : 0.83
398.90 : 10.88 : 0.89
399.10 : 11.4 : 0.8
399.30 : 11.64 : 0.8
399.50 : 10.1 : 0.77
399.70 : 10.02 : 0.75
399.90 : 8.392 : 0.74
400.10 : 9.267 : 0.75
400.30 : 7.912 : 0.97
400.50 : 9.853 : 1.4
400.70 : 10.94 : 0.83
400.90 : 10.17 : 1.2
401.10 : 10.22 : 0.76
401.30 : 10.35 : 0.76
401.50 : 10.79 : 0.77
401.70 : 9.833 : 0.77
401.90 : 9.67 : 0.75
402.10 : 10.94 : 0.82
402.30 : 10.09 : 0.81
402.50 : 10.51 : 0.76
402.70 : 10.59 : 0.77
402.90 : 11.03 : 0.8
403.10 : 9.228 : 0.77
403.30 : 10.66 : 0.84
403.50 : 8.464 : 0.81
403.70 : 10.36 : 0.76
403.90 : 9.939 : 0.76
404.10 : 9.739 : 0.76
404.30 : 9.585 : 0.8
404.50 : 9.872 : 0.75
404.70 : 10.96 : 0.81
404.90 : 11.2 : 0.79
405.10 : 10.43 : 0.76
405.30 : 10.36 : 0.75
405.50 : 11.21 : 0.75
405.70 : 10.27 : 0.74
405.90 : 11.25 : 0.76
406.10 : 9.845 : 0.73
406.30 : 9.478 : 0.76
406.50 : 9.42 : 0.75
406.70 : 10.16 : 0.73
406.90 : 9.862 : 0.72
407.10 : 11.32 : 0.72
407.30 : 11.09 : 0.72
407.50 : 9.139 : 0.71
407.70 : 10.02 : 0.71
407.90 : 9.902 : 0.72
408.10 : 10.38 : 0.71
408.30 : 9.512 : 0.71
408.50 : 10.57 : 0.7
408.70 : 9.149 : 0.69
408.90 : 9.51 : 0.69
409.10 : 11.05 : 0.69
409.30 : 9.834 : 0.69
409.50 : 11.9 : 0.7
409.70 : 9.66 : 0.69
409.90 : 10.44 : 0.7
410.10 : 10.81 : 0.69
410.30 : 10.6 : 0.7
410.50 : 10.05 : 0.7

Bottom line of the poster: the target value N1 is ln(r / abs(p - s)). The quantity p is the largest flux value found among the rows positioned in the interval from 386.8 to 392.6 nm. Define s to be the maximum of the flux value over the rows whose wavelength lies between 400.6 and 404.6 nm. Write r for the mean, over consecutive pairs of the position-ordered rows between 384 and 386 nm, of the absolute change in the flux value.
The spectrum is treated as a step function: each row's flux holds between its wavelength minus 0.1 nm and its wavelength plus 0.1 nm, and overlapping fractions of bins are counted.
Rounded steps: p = 15.95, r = 1.86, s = 11.03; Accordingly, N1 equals -1.0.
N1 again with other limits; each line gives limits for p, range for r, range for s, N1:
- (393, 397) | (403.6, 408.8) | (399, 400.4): -0.6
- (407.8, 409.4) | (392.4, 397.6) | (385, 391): -1.4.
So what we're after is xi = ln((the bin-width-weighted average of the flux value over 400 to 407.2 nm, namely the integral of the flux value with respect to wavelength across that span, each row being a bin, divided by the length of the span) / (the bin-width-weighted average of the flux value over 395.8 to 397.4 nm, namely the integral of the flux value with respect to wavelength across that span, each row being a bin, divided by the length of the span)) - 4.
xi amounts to -4.11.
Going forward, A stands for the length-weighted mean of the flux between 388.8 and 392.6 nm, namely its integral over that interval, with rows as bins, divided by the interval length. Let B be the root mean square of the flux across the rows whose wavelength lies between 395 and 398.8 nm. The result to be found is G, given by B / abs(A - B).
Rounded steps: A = 11.7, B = 11.0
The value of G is 15.8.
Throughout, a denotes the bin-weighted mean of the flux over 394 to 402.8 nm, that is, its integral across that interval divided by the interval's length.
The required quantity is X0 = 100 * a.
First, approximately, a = 10.5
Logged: 1049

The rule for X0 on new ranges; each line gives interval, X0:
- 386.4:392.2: 1232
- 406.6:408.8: 1010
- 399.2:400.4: 956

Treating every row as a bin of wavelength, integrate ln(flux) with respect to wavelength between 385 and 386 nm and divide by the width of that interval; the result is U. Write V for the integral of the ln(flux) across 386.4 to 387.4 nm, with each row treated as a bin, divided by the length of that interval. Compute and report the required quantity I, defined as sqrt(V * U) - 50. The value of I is -47.4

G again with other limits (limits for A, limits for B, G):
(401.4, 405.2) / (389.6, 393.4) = 8.8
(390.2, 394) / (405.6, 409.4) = 7.8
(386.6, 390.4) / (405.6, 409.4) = 4.5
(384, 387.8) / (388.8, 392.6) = 10.2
